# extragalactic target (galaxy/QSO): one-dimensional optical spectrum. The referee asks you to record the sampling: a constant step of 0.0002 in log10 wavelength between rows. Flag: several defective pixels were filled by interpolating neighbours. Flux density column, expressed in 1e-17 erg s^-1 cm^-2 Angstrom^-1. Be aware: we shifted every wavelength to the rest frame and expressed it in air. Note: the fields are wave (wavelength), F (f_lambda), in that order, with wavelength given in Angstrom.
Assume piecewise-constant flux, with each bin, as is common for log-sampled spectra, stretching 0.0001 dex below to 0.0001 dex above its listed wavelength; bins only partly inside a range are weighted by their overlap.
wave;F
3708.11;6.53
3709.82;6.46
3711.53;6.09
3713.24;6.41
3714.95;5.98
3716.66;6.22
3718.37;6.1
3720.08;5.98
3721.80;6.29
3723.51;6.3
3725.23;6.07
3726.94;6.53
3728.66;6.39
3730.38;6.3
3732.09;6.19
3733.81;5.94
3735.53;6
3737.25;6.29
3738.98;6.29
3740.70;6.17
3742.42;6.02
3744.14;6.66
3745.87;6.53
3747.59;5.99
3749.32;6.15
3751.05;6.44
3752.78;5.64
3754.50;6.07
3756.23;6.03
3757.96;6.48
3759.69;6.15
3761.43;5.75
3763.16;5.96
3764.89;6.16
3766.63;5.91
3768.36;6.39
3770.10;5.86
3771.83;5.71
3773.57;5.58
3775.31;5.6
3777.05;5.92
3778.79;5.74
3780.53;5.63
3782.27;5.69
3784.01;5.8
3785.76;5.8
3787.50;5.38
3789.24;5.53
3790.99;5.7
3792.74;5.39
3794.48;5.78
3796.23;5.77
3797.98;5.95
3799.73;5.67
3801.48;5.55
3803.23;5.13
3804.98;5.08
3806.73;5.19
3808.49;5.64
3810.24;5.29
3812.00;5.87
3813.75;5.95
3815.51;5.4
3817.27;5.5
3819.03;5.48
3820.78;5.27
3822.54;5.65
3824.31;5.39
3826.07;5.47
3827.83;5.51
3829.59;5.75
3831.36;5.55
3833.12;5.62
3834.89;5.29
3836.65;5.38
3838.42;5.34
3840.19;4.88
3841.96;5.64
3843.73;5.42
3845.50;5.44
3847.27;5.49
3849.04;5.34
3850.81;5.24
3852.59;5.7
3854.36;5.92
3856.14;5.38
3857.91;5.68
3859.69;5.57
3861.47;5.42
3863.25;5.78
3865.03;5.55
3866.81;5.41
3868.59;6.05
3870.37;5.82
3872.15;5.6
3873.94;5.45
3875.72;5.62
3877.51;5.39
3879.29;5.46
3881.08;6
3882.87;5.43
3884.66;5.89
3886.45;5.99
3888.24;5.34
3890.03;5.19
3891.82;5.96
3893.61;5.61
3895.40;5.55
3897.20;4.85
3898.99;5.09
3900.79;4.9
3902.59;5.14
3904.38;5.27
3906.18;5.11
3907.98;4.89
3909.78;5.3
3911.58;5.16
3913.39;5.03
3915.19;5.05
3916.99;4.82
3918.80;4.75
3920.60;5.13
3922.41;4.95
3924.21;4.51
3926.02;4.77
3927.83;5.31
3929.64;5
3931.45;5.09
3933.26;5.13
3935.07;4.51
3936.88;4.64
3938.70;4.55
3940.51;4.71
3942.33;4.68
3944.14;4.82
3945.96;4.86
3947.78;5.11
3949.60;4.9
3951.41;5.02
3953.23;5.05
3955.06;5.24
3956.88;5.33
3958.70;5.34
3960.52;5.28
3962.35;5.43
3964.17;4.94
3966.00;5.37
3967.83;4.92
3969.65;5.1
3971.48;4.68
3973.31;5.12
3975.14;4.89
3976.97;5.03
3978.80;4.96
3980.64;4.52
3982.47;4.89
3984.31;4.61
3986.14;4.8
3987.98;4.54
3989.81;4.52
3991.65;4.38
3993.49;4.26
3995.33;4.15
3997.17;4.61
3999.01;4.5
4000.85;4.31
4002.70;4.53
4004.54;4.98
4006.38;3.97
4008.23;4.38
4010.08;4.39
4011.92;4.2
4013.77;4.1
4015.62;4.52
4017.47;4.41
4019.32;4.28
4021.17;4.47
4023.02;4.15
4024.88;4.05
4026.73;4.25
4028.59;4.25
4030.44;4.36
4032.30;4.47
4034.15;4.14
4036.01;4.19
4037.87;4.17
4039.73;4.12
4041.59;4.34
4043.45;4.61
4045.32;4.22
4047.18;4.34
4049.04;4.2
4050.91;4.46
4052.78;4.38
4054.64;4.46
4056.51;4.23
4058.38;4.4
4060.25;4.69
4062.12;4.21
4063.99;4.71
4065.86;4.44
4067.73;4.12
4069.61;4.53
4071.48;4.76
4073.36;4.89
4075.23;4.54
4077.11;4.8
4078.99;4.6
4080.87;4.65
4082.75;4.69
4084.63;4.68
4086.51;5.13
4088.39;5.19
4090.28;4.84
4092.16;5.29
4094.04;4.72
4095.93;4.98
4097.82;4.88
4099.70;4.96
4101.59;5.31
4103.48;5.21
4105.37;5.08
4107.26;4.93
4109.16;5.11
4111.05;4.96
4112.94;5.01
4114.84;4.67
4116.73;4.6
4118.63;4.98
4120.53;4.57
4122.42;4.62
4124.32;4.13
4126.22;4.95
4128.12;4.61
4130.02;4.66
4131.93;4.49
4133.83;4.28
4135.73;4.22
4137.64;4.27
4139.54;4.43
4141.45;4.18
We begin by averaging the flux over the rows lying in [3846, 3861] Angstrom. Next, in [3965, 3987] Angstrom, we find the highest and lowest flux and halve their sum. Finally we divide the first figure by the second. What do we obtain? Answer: 1.12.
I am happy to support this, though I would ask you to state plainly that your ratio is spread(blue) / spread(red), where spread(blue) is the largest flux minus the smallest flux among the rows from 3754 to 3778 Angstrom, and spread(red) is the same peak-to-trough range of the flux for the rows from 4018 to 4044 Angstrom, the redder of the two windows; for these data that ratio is 1.6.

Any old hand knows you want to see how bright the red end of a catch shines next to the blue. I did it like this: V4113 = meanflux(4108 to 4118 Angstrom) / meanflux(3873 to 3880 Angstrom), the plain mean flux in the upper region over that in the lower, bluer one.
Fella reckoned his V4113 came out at 0.89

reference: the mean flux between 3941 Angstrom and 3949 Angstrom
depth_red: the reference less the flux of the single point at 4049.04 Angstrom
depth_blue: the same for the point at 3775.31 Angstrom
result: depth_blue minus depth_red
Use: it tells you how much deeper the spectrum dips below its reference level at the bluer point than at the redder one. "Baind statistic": -1.4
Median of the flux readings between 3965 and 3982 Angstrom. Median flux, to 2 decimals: 4.96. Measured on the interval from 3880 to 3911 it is 5.30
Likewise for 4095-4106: 5.03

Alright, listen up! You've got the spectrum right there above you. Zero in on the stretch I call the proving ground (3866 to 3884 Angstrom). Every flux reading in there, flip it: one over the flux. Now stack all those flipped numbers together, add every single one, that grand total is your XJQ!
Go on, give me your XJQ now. 1.78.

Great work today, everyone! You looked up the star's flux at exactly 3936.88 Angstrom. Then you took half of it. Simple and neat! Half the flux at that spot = 2.3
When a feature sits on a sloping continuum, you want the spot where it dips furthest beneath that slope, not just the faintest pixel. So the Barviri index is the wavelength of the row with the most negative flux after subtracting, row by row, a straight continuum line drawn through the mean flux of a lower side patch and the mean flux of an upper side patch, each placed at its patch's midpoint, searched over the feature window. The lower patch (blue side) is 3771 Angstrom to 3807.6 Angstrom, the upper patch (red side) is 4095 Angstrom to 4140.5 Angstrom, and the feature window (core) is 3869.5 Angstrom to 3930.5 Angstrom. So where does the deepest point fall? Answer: 3924.21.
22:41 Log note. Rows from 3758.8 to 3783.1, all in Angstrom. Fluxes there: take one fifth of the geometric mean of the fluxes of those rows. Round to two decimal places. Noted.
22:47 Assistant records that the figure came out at 1.17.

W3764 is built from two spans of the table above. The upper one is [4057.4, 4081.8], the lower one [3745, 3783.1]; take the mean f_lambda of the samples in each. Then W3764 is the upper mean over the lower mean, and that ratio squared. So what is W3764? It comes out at 0.58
